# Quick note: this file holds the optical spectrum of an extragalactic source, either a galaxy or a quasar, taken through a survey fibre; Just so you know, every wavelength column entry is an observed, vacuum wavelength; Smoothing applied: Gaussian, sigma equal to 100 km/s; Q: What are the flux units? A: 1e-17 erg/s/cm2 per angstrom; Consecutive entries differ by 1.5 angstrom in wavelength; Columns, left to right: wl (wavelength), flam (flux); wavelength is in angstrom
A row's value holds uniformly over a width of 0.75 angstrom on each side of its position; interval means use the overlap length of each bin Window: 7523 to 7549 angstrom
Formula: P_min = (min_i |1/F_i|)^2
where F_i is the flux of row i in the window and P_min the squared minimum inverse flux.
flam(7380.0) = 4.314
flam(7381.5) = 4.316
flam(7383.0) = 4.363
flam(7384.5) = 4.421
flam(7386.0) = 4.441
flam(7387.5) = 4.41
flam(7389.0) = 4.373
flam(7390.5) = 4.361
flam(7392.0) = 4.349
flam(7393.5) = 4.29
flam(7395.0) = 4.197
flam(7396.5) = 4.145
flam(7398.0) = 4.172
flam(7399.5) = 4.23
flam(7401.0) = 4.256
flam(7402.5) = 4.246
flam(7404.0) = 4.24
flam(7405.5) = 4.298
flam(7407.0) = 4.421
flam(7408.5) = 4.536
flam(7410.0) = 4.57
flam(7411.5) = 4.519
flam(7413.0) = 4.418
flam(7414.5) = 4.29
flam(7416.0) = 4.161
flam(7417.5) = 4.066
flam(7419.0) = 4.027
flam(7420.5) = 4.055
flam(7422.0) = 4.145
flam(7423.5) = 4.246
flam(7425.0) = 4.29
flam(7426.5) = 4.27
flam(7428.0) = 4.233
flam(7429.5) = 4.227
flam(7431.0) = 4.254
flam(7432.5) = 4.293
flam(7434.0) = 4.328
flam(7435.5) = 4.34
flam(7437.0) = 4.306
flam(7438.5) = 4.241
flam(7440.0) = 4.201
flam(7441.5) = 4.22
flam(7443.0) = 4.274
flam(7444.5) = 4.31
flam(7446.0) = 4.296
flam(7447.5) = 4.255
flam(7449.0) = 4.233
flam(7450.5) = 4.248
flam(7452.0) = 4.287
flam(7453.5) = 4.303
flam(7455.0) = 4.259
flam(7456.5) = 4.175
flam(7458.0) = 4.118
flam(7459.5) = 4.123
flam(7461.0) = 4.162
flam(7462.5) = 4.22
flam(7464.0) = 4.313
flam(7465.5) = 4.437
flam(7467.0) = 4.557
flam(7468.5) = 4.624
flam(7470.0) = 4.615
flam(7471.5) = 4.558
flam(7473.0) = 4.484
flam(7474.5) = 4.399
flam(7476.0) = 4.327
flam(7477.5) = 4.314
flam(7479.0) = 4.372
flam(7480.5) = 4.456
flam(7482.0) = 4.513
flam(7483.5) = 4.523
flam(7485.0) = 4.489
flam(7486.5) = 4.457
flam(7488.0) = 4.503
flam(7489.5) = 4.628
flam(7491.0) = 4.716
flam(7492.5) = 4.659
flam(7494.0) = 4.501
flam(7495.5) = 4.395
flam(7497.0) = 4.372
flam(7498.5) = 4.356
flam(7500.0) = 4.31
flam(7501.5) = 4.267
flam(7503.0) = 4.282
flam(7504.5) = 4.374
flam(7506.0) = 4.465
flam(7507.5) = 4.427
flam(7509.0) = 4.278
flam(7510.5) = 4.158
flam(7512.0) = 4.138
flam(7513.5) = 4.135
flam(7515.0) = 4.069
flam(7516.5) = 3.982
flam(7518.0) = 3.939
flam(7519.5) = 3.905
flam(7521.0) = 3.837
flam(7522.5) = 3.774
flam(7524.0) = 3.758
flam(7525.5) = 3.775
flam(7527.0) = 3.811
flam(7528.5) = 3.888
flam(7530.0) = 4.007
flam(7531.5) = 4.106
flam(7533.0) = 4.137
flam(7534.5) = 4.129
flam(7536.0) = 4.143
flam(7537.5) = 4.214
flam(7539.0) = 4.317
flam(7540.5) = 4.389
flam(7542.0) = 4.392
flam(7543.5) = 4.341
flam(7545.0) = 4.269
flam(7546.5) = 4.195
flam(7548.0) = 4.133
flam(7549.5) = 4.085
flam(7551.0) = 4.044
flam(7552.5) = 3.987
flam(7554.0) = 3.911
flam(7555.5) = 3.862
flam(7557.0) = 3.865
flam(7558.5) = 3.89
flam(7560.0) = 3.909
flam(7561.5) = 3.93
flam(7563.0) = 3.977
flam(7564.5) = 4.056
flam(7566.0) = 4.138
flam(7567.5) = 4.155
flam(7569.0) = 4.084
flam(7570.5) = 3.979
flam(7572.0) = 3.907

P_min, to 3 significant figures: 0.0518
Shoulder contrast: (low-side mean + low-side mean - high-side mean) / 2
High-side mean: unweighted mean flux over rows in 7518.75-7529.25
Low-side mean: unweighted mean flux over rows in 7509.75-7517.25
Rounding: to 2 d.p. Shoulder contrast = 2.19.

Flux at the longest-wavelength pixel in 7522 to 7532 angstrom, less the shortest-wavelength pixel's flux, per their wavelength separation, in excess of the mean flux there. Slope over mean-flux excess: -3.8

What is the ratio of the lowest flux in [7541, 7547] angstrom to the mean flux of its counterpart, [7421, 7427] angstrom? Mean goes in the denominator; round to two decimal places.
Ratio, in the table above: 0.99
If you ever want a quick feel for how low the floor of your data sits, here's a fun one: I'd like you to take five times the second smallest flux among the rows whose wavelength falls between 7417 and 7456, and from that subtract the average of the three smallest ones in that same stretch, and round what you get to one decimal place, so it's 16.2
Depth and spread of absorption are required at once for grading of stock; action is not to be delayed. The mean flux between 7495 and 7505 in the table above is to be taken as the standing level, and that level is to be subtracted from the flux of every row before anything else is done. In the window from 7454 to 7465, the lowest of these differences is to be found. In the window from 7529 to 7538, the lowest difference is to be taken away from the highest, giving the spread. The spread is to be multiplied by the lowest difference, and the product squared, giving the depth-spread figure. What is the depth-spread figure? 0.0020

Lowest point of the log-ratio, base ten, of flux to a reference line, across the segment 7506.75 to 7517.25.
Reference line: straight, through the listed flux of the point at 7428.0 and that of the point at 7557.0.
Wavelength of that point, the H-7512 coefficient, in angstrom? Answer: 7516.5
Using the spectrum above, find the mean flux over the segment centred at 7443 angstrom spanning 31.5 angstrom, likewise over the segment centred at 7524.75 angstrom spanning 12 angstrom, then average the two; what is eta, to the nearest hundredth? 4.05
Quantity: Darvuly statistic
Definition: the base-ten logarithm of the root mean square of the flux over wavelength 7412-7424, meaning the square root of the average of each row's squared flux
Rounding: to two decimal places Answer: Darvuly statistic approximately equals 0.62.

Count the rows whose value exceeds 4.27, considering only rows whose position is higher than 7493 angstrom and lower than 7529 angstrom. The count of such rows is 10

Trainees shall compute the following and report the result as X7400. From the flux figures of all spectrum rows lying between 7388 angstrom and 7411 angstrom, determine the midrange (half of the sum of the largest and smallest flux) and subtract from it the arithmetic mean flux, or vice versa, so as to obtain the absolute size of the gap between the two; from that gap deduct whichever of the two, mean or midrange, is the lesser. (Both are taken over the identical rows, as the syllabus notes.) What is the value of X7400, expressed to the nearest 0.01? -4.27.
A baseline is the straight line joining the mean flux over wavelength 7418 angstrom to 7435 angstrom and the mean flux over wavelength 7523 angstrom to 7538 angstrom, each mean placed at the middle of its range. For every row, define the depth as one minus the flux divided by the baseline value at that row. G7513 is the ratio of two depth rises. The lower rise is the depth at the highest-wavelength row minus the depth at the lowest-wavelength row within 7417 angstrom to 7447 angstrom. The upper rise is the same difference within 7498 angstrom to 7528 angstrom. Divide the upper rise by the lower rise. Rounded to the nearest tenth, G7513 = -1.7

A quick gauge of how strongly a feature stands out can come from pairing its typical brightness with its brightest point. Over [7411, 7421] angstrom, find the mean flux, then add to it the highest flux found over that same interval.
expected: 8.74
